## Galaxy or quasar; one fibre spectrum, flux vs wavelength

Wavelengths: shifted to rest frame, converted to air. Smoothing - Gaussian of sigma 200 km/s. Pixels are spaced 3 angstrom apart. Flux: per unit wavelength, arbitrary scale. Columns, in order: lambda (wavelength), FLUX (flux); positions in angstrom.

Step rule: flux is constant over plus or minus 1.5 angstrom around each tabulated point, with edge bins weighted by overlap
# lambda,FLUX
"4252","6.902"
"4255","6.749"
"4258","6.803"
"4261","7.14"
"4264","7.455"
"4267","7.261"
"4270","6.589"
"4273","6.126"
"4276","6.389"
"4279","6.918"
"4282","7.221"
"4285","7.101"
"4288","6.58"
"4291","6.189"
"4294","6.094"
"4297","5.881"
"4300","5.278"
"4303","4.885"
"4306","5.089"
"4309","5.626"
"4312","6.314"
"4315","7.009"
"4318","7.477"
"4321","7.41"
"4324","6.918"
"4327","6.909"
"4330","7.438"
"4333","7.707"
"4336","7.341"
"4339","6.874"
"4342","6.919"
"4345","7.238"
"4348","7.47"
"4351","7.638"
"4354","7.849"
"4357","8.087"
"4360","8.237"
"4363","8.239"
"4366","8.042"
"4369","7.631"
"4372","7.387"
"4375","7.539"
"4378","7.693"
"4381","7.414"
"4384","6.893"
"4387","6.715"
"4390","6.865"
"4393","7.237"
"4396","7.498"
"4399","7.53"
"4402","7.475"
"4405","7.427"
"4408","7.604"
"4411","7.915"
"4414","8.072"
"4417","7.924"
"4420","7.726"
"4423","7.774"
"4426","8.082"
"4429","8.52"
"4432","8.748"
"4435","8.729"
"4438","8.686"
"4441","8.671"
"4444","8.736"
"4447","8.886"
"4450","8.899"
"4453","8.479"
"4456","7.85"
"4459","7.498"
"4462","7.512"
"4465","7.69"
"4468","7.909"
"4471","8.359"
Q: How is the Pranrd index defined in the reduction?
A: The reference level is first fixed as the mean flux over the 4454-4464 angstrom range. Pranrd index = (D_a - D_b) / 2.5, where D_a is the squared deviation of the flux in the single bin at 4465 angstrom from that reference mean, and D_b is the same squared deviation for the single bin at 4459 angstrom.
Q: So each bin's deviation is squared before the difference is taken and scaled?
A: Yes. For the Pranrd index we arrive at 0.0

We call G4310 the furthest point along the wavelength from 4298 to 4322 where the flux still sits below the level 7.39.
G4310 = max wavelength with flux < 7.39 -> 4315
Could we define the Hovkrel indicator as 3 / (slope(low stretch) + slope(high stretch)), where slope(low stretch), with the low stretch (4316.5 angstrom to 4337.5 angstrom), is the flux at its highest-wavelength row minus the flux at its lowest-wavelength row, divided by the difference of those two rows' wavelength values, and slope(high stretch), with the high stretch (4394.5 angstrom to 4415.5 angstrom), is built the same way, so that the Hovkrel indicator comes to 123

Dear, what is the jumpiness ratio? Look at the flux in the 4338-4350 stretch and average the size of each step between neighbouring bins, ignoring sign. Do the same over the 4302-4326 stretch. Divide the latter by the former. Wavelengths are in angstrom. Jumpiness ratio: 2.3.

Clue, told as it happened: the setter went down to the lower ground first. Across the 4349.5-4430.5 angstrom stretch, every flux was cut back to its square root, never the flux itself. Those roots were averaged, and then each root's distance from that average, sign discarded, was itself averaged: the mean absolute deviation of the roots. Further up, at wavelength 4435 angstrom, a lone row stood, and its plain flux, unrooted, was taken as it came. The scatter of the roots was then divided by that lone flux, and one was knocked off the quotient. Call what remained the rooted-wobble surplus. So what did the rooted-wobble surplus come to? -0.993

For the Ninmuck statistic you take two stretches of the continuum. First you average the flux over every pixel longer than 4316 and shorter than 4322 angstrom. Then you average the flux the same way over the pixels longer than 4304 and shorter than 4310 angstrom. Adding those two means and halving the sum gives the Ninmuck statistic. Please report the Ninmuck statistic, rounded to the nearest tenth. 6.4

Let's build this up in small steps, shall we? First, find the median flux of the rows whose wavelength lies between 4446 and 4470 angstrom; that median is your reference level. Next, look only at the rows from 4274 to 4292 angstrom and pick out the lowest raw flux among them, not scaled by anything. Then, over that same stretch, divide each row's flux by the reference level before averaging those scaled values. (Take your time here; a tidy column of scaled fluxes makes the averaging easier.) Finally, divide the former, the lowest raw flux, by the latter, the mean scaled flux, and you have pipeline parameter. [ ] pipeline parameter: 7.24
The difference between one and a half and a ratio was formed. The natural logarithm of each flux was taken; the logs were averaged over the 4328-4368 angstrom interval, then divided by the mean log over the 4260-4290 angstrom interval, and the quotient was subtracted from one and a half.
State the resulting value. 0.45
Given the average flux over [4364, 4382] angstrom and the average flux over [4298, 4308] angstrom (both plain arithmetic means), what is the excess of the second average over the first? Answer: -2.5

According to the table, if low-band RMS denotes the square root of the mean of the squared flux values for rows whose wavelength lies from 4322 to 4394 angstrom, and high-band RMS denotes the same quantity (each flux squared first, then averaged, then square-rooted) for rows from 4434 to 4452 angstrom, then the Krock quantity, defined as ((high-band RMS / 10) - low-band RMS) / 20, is -0.328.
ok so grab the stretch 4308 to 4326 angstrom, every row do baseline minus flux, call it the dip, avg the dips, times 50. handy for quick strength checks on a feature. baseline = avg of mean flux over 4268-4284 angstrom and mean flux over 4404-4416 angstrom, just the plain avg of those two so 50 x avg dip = 20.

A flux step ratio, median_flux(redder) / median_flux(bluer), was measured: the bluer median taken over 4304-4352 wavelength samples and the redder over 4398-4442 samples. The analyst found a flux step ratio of 1.11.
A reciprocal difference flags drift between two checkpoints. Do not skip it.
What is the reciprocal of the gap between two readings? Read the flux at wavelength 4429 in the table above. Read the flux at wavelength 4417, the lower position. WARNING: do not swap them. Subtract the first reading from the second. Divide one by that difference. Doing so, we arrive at -1.7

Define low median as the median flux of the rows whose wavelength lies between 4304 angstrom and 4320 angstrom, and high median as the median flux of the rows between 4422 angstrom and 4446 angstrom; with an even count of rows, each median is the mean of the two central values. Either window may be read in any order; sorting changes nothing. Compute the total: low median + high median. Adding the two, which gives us 15.0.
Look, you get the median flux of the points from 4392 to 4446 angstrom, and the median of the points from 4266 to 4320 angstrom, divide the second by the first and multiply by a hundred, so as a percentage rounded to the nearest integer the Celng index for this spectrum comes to 80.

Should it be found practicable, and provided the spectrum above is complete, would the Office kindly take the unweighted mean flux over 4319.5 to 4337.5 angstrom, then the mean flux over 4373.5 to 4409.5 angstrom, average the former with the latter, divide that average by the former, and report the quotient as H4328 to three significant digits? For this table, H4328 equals 1.00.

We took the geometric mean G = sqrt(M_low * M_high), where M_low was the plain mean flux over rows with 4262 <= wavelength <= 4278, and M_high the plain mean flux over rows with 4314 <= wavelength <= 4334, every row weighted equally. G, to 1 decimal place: 7.0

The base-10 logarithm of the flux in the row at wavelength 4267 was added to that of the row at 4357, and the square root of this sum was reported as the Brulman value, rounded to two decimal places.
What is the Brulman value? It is 1.33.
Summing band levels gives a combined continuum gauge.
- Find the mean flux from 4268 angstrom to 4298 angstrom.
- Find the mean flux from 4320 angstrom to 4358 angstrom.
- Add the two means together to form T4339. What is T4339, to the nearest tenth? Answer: 13.9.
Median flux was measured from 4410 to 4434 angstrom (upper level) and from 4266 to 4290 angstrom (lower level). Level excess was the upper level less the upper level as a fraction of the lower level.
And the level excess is 6.81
